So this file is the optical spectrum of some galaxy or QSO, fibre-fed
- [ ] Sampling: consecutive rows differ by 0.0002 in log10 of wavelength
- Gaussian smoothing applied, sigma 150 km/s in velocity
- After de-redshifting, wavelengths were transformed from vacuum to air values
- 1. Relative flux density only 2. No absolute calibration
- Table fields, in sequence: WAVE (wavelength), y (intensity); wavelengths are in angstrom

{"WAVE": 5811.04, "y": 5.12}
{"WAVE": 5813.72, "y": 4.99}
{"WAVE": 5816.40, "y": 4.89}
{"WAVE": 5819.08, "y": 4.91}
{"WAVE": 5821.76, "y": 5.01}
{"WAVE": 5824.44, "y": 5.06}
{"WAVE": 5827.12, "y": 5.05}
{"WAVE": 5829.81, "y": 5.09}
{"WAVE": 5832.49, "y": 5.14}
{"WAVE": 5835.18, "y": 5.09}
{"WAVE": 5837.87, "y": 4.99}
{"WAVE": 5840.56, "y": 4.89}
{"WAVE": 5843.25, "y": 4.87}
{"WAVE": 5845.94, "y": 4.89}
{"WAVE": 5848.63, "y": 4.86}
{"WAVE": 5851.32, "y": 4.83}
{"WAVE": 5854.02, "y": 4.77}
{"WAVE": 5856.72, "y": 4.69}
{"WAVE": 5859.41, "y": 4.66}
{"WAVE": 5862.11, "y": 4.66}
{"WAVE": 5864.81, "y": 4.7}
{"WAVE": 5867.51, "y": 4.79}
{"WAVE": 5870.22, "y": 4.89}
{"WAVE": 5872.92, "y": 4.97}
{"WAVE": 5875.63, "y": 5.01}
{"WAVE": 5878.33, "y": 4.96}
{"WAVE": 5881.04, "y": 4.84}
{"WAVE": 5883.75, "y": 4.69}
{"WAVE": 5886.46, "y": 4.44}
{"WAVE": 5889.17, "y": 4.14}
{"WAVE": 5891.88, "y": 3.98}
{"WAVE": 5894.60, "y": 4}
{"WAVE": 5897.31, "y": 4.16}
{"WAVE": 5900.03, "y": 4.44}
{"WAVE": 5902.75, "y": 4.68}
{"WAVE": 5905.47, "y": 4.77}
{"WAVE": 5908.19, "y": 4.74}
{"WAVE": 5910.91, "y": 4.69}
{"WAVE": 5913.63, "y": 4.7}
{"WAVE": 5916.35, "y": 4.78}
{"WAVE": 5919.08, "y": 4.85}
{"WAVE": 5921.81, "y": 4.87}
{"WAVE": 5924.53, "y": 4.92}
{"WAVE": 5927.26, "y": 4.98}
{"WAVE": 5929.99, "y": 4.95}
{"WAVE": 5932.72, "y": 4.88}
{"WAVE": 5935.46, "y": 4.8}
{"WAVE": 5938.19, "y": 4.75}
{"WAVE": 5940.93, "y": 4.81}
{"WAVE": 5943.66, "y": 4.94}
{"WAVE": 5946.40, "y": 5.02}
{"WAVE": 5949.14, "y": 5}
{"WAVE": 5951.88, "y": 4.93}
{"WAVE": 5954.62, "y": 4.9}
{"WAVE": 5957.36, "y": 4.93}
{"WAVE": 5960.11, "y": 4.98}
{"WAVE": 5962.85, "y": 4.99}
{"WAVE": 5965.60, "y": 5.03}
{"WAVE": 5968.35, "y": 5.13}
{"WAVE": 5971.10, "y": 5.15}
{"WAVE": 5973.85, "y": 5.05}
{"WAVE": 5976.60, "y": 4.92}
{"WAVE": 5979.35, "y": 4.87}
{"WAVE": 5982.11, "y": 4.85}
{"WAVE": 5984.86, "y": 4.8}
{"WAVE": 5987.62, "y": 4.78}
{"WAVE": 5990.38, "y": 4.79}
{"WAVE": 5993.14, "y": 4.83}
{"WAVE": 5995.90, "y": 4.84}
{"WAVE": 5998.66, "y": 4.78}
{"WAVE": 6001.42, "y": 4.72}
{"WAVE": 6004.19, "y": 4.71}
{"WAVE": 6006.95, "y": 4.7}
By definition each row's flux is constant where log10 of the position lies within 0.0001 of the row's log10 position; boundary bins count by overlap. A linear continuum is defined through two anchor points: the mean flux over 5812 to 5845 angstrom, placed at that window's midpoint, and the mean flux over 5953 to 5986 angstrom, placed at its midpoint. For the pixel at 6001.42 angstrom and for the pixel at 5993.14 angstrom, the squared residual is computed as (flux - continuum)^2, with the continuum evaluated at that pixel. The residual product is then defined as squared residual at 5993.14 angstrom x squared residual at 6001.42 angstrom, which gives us 0.0010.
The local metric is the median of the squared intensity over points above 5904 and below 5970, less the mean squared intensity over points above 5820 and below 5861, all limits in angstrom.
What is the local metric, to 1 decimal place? -0.2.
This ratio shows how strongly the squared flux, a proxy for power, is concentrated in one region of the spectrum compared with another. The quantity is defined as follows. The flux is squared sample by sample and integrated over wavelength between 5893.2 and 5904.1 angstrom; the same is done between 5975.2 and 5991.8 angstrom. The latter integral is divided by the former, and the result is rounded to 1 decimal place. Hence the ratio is 1.9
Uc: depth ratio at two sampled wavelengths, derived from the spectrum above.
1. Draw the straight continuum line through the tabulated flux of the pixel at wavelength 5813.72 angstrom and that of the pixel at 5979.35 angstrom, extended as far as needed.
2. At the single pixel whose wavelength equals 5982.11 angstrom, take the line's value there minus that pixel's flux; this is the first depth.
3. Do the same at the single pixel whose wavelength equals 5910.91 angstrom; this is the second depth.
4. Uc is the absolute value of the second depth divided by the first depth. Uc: 12.8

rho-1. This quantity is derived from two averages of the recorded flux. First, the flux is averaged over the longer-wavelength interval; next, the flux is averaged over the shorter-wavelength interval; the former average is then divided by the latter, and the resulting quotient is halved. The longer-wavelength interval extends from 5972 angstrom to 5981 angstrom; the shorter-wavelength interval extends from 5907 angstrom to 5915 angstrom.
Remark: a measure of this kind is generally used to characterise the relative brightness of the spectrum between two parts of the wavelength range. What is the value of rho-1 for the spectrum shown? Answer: 0.525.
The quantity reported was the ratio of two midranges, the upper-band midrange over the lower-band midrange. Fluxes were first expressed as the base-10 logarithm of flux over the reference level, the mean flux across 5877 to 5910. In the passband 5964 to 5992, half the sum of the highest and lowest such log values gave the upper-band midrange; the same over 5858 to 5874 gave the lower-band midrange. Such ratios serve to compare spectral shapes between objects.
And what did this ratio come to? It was 1.4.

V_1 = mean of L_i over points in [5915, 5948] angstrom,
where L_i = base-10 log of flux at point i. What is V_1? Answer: 0.688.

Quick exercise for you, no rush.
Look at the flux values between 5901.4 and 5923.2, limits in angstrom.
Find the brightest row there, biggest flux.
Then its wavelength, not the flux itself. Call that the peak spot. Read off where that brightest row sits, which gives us 5921.81 angstrom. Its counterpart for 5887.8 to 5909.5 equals 5905.47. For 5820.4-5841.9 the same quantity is 5832.49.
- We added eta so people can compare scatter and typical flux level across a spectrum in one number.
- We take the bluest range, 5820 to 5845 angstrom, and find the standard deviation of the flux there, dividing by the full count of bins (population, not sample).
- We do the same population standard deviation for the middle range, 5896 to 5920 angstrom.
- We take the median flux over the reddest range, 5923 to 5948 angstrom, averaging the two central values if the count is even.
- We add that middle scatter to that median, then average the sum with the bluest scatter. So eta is 2.60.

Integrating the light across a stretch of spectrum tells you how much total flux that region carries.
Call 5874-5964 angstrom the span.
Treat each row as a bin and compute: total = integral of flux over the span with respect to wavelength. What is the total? 427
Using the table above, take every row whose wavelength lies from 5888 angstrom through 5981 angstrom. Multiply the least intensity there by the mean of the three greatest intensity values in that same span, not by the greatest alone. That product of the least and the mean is 20.3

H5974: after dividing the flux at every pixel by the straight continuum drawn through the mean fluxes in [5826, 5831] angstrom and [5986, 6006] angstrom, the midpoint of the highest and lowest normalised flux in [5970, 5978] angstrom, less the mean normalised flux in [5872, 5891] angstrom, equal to 0.10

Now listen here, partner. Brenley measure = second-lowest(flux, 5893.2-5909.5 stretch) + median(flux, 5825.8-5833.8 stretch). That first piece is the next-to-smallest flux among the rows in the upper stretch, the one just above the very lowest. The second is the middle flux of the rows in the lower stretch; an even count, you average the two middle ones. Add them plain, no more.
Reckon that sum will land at 9.25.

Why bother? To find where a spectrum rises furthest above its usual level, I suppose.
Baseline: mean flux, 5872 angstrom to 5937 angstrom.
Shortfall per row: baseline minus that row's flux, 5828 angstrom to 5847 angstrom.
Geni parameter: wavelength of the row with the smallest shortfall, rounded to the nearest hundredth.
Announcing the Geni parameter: 5832.49 angstrom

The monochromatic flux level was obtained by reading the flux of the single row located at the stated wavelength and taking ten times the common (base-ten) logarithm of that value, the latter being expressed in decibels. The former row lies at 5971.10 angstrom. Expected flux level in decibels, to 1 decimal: 7.1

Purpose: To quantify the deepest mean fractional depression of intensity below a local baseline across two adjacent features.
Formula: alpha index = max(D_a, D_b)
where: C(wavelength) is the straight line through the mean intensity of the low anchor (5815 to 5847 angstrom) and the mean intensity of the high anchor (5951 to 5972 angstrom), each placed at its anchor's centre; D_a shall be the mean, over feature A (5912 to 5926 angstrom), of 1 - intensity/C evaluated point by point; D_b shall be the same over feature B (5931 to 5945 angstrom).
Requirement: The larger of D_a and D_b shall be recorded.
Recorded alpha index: 0.035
